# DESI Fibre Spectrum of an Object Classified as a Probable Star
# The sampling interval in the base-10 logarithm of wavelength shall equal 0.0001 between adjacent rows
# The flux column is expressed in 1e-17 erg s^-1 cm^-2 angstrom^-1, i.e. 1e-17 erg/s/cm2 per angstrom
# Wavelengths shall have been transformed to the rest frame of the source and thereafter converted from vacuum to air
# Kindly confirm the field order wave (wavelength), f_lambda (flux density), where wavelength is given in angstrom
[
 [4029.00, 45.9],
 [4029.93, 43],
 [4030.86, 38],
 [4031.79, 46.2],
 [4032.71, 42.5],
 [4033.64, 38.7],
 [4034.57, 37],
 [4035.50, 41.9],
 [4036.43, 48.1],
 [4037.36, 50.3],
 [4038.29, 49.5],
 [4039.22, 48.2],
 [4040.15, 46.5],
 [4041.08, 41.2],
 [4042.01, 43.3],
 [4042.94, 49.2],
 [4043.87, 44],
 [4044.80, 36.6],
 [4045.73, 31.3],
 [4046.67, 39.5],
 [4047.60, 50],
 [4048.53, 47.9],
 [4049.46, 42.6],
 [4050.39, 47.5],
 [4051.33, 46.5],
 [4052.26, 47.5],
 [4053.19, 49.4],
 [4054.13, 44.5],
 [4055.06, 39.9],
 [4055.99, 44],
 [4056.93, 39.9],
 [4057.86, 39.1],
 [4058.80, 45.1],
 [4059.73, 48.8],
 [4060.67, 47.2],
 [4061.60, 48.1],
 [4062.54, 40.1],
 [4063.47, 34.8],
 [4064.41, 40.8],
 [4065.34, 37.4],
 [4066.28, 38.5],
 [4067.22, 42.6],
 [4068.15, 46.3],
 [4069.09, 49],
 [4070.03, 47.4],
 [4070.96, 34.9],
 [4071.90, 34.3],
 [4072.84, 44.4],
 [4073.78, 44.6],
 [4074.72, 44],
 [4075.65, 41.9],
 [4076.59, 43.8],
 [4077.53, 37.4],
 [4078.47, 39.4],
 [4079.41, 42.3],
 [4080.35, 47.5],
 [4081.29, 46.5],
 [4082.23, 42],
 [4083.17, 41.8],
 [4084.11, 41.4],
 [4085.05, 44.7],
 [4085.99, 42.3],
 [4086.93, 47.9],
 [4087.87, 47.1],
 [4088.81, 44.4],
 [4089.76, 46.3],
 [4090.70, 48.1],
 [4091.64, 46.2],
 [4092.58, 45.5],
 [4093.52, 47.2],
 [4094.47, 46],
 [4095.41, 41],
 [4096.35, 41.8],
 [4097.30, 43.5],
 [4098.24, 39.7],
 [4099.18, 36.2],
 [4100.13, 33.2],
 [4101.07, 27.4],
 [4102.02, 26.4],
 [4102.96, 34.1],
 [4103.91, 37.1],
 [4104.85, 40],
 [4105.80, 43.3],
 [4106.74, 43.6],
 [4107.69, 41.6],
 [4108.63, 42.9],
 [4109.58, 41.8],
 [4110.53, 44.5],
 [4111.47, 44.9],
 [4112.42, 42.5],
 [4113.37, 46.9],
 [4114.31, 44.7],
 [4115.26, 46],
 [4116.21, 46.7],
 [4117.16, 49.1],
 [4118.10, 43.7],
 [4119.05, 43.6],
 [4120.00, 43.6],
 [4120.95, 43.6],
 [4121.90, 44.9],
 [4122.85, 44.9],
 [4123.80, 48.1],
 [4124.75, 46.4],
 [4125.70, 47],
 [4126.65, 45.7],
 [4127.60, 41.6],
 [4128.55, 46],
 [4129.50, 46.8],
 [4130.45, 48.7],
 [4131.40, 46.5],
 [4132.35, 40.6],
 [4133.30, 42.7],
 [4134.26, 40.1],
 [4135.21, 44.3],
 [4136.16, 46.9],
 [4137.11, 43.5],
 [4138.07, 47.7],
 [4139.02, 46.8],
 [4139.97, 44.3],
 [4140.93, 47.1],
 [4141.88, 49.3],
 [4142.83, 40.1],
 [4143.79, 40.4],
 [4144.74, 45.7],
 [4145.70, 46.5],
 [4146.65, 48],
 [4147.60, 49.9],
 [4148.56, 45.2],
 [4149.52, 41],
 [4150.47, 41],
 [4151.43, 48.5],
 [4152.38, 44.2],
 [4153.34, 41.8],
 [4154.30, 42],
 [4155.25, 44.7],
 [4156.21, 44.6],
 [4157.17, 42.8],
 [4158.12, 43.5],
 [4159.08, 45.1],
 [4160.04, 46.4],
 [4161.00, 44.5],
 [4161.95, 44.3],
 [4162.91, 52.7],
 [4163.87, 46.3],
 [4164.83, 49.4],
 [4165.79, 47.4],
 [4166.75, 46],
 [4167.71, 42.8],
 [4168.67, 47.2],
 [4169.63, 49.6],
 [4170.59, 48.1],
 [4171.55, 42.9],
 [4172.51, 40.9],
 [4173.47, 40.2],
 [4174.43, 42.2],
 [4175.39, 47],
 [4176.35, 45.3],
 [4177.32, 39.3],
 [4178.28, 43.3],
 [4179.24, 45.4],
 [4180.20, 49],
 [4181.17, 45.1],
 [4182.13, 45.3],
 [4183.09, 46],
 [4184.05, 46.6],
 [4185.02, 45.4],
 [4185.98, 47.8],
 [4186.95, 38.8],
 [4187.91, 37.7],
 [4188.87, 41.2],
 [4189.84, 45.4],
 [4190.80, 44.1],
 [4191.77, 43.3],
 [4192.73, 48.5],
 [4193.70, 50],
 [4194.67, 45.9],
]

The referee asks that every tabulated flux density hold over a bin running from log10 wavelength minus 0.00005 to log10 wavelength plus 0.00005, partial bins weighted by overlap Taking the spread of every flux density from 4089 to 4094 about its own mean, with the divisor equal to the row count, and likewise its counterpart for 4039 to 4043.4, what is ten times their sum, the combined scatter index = 39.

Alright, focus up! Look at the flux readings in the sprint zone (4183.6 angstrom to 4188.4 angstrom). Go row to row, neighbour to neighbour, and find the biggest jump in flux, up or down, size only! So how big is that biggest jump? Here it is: 9.0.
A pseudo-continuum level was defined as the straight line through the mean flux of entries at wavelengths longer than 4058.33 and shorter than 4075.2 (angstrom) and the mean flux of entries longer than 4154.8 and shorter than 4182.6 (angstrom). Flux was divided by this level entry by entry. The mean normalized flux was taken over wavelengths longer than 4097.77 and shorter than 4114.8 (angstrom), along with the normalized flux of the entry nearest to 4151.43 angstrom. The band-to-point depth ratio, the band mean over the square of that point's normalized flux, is 0.77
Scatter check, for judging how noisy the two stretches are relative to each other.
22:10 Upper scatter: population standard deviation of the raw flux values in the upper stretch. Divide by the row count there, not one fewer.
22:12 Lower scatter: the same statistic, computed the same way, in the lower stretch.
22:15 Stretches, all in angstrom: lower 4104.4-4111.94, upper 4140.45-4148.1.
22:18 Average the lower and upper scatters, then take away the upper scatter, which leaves -1.0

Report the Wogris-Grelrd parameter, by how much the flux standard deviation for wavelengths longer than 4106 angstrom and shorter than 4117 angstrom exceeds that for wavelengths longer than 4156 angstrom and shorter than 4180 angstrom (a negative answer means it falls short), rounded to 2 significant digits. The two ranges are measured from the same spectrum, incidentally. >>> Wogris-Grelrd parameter -1.2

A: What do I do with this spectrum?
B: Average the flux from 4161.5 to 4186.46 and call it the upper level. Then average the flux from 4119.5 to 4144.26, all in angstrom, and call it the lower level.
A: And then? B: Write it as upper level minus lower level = 0.7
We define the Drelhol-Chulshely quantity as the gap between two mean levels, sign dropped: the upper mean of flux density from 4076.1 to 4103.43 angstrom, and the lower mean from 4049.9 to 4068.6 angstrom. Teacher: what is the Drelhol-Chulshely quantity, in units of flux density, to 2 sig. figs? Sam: 1.6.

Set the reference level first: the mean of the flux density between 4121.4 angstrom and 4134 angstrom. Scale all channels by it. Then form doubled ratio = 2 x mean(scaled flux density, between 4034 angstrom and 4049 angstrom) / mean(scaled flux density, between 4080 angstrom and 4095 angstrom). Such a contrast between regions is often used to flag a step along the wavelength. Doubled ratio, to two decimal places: 1.94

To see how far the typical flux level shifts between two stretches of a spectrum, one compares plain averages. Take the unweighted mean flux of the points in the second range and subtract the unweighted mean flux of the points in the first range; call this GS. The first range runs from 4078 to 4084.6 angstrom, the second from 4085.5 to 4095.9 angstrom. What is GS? 2.7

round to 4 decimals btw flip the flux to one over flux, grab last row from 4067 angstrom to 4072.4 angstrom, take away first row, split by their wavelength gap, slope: 0.0012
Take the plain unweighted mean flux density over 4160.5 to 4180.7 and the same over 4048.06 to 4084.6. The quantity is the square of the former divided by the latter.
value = 48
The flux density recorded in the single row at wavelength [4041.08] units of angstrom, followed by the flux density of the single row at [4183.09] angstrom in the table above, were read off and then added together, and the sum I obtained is 87.2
